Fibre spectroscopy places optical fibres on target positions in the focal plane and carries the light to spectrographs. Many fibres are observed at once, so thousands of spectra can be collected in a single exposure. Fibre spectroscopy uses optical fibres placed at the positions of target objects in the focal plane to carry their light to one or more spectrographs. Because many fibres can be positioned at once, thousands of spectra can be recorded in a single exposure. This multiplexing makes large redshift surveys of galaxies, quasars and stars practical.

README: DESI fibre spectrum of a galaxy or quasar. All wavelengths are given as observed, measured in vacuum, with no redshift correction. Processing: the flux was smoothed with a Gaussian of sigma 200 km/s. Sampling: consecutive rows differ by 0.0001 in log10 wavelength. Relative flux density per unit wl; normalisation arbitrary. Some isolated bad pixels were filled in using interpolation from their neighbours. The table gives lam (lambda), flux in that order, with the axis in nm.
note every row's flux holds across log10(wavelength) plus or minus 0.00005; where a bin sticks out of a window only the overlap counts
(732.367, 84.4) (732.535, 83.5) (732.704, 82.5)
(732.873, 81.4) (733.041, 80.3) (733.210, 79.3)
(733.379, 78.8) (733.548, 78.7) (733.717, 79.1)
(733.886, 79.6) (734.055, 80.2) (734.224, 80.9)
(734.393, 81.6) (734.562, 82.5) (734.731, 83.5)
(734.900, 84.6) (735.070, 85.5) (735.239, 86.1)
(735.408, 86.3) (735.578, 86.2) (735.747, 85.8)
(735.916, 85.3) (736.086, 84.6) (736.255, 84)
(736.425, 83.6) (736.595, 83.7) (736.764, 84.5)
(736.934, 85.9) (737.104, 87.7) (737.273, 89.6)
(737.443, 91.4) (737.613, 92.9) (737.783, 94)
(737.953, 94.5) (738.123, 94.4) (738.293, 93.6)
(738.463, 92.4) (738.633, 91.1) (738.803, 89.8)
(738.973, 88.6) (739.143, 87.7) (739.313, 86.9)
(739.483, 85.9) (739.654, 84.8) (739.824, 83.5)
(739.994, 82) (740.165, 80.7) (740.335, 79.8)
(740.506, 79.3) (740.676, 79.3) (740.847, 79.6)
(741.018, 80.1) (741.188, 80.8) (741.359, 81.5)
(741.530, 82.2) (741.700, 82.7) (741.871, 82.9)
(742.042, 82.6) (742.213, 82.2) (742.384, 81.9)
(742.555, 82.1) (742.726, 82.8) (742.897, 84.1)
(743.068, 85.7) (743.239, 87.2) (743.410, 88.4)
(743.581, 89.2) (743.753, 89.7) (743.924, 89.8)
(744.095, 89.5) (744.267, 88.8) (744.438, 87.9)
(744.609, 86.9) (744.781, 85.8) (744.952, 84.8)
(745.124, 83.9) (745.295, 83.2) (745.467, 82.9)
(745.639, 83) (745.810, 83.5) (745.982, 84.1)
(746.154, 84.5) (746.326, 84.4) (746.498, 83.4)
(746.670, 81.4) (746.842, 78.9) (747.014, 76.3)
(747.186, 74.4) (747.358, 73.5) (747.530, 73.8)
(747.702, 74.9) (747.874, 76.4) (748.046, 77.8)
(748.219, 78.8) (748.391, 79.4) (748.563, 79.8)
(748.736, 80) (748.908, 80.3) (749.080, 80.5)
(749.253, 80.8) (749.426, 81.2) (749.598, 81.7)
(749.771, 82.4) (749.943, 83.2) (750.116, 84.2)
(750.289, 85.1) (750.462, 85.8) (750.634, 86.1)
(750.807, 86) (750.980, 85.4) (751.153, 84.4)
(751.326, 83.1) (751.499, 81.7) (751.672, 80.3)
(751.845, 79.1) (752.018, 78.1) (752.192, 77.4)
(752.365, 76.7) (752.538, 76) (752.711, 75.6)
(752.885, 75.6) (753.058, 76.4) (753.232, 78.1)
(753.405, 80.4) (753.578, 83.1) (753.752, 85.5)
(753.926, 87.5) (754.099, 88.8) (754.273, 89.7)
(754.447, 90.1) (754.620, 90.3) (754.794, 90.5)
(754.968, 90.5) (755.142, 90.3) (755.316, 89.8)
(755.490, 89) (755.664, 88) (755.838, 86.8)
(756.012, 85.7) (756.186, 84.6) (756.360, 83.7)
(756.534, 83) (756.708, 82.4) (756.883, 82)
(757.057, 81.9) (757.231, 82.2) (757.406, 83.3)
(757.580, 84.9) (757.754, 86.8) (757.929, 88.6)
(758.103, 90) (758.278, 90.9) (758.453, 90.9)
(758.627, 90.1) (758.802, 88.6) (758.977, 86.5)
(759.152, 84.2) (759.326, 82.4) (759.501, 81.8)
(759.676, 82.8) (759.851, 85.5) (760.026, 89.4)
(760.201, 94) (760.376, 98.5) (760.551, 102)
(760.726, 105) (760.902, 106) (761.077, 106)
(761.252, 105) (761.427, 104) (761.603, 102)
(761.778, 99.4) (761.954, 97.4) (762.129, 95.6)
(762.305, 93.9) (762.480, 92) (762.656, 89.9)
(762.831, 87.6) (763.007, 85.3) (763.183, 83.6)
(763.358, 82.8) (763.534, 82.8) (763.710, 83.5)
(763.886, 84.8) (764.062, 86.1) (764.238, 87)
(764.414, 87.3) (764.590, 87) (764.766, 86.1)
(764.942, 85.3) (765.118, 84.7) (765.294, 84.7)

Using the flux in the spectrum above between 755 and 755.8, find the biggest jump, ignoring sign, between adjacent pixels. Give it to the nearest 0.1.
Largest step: 1.0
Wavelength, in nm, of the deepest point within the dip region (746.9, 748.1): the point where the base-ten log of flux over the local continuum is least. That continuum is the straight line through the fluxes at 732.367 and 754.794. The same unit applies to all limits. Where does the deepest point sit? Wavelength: 747.358 nm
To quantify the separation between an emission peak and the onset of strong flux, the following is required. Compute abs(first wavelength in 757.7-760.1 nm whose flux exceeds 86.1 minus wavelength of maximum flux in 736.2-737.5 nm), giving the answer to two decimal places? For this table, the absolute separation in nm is 20.31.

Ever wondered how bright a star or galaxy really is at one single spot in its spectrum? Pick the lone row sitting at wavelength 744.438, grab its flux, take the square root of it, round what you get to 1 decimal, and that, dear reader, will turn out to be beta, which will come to 9.4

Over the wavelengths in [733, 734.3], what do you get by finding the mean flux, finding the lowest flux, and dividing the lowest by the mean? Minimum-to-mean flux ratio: 0.989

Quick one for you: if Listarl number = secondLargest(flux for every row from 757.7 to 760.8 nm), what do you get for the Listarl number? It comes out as 102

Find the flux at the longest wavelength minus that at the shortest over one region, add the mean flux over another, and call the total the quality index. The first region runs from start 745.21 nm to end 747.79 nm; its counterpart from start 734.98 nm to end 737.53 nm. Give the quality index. 78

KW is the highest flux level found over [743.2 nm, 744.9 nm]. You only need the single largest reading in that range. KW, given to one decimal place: 89.8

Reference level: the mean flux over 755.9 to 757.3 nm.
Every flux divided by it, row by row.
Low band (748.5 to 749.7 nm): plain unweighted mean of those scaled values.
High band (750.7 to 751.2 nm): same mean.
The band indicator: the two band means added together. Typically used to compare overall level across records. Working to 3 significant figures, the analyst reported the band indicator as 1.99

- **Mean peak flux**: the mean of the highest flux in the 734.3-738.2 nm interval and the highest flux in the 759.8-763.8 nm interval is 100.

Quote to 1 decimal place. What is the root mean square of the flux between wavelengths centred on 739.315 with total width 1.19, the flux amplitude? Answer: 86.8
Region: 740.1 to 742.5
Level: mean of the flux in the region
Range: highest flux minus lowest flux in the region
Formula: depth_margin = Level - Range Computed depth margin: 77.5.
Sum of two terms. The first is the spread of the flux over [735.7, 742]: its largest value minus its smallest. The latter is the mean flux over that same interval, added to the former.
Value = 101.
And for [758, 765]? 115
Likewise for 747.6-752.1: 93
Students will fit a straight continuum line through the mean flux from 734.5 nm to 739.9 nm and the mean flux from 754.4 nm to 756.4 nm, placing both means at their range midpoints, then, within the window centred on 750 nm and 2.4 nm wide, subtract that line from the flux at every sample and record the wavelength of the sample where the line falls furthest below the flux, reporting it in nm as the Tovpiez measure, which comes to 750.634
